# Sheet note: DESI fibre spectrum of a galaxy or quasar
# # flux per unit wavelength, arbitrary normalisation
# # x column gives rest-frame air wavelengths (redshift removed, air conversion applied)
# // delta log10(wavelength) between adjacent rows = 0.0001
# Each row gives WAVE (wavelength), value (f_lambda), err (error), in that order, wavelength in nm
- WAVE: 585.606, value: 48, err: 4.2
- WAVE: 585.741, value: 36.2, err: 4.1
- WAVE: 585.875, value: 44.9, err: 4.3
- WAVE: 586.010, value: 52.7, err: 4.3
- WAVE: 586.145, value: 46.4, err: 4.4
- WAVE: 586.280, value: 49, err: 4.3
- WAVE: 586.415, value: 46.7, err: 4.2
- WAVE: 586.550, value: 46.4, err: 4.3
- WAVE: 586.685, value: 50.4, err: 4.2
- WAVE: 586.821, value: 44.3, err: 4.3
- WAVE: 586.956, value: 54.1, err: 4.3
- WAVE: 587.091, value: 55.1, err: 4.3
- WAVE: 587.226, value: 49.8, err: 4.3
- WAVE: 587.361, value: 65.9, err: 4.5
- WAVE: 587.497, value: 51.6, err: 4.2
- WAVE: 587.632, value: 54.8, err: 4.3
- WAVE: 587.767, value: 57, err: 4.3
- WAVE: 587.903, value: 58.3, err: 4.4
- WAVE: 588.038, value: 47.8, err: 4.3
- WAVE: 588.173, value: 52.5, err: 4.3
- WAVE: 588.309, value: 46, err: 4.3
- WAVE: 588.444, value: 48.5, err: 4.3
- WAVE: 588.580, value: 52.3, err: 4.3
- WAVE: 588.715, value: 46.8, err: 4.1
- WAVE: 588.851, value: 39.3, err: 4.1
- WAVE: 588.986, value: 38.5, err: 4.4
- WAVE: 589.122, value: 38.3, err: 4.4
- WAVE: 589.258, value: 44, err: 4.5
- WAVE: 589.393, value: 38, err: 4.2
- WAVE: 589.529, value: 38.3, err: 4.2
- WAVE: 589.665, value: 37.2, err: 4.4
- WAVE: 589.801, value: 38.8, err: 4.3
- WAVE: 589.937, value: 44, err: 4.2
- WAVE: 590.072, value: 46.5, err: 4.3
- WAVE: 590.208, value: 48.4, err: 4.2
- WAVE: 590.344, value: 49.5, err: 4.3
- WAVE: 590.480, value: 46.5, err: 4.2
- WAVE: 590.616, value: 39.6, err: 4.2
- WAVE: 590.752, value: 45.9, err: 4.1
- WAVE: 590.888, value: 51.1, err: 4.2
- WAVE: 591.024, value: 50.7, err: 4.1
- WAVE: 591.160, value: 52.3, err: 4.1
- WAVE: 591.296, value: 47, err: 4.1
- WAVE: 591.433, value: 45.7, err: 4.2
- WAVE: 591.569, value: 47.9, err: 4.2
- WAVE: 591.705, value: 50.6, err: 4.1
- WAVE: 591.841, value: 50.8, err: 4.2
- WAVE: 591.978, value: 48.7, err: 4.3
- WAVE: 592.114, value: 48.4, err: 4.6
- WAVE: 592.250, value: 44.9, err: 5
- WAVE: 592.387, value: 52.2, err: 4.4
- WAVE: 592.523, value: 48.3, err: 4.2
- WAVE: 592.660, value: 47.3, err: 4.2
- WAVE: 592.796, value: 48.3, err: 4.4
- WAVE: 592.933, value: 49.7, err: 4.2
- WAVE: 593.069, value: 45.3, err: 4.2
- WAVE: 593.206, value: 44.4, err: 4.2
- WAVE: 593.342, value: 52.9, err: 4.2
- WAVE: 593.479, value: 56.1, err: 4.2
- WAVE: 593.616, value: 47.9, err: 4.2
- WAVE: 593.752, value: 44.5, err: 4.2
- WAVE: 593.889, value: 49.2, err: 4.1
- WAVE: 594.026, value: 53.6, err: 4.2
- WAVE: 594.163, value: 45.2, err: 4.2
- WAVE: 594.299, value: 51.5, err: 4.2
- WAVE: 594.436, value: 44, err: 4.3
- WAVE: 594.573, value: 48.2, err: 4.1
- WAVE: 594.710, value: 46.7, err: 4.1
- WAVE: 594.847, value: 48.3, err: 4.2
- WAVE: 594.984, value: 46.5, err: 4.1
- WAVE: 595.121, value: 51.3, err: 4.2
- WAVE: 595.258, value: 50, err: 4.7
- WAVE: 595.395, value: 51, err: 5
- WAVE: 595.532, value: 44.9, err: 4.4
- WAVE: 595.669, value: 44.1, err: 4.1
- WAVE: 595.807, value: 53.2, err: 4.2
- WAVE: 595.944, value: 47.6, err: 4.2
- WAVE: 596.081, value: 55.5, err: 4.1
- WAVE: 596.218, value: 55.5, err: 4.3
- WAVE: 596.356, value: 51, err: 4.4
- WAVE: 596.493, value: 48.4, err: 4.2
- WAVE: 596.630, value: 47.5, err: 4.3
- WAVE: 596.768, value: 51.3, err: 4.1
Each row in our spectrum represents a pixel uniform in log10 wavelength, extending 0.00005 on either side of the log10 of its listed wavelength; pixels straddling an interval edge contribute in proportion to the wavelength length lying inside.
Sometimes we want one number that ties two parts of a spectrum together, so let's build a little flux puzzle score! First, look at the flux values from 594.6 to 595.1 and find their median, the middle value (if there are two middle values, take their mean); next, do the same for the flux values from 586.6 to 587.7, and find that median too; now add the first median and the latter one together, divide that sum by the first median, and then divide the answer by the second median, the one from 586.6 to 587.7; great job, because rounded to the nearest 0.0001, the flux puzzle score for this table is 0.0403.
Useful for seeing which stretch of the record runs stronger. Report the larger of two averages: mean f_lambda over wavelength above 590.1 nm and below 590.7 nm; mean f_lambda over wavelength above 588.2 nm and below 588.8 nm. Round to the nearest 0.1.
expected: 48.4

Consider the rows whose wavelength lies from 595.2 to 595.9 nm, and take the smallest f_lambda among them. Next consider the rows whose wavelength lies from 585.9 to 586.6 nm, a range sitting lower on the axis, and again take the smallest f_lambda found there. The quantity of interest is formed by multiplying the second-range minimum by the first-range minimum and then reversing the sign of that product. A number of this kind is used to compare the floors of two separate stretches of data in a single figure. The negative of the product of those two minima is -2046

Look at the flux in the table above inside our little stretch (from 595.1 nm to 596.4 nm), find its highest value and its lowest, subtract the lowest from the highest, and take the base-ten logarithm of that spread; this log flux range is 1.06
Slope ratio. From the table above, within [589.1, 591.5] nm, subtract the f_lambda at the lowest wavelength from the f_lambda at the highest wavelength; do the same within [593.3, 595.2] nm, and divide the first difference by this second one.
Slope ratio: -4.6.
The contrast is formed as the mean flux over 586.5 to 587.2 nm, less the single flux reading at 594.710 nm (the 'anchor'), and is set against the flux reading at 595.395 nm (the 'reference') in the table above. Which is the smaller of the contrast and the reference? 3.4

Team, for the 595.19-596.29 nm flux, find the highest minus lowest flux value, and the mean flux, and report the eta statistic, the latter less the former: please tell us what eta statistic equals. 38.8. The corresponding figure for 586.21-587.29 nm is 38.7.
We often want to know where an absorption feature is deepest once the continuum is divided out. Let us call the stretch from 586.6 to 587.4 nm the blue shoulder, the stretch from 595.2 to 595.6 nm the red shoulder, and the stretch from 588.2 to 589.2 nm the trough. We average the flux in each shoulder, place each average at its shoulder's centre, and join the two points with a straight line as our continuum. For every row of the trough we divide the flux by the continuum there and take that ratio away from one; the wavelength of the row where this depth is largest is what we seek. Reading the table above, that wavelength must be 589.122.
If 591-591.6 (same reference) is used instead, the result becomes 591.433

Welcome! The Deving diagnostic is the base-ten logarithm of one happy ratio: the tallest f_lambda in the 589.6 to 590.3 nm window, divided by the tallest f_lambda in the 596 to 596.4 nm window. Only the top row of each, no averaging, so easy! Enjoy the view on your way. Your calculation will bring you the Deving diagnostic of -0.06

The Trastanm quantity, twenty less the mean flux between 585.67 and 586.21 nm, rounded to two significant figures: -25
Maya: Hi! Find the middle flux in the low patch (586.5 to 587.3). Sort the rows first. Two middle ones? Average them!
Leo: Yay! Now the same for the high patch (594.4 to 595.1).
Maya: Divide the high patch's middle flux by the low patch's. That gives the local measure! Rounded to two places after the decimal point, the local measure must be 0.93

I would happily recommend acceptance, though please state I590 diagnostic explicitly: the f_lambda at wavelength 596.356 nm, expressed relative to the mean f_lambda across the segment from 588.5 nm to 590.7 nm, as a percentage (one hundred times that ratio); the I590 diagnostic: 119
